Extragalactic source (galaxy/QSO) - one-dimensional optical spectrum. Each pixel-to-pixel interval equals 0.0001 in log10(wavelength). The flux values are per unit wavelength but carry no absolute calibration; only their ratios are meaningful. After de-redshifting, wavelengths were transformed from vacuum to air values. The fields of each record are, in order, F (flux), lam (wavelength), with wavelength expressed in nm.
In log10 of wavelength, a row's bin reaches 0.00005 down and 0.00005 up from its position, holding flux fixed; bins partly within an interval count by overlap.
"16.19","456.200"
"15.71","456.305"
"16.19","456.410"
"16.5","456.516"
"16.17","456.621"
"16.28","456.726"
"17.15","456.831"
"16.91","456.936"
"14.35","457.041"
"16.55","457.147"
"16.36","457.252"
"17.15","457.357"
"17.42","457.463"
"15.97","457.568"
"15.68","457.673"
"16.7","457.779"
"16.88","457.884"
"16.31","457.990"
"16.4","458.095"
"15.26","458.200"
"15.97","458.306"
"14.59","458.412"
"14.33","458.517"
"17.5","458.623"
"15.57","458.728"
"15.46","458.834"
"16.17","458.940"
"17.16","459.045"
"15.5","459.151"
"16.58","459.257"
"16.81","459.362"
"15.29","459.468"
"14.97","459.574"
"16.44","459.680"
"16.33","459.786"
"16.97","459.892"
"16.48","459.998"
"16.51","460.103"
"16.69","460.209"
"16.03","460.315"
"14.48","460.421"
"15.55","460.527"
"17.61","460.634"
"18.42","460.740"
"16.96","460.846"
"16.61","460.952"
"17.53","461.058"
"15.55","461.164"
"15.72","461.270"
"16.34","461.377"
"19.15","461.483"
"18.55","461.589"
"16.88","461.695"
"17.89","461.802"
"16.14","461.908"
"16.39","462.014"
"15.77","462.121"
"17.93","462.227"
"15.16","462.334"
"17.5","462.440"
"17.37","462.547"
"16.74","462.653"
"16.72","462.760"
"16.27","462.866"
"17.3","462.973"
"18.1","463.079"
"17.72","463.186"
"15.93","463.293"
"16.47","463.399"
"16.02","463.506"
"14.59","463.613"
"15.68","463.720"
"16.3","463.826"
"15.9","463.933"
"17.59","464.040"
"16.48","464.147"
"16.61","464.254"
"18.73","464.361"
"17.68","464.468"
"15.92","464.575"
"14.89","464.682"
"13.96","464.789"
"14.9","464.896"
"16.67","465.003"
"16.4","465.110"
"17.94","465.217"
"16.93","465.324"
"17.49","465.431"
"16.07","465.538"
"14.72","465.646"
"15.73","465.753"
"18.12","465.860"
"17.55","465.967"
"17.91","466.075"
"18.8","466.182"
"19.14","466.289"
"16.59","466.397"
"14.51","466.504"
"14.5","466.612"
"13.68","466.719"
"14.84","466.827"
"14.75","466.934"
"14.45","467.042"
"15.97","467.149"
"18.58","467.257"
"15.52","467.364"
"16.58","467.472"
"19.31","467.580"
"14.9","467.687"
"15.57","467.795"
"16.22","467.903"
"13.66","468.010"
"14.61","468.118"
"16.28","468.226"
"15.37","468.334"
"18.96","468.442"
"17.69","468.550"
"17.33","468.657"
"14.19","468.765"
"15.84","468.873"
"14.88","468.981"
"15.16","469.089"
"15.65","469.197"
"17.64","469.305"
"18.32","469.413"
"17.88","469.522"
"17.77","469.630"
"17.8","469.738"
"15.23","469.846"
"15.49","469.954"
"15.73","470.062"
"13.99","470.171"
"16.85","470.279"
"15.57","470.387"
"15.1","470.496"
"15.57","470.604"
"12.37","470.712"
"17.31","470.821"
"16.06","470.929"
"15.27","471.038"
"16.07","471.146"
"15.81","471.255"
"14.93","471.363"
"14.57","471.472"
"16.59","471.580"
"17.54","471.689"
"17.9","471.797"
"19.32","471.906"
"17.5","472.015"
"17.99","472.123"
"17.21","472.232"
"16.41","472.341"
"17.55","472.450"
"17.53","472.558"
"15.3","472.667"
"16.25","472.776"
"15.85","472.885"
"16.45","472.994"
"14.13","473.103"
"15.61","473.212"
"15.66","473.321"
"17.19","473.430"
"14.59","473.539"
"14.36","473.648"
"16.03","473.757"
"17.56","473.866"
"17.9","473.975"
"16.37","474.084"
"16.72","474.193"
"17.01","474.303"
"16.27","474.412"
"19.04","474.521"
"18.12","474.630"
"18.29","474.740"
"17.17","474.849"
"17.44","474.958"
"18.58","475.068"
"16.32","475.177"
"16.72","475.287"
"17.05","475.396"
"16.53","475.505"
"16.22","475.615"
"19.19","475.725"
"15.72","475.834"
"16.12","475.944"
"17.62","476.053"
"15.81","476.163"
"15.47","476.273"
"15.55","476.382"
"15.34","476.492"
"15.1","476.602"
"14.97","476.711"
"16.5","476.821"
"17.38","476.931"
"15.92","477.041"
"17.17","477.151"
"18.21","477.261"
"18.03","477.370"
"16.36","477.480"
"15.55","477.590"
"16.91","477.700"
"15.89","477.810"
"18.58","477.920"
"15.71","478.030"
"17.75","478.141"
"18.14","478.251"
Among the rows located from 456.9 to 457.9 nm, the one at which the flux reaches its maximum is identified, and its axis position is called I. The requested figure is 457.463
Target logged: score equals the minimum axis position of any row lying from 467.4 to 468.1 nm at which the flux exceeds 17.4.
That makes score 467.580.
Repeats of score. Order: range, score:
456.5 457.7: 457.463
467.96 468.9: 468.442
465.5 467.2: 465.860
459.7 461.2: 460.634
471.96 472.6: 472.015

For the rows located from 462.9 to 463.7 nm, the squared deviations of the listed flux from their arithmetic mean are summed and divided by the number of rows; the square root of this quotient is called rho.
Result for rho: 1.12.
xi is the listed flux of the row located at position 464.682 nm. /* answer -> 14.89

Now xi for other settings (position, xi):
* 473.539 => 14.59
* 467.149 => 15.97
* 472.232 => 17.21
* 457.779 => 16.7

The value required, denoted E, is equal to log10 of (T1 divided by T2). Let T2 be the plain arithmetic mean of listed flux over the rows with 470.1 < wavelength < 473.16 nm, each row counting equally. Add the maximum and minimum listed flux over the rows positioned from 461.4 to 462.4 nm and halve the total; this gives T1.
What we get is 0.03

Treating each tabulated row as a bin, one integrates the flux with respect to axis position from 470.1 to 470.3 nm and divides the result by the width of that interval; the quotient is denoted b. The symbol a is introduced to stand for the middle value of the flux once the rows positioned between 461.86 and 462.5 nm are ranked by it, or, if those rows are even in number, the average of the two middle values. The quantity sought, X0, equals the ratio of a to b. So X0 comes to 1.07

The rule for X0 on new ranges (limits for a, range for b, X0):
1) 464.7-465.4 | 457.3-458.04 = 1.00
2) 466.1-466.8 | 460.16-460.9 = 0.94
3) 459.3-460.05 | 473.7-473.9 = 0.98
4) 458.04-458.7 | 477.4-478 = 0.94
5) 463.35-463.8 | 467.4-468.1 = 0.99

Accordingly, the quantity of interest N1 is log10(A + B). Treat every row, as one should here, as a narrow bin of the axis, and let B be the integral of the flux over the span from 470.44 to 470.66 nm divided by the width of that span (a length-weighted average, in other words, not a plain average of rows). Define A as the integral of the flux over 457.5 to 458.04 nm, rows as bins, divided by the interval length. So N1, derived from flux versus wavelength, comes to 1.500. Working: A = 16.3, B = 15.3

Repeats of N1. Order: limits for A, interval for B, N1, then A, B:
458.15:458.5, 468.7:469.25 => 1.482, 15.2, 15.2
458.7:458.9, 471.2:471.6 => 1.490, 15.5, 15.4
